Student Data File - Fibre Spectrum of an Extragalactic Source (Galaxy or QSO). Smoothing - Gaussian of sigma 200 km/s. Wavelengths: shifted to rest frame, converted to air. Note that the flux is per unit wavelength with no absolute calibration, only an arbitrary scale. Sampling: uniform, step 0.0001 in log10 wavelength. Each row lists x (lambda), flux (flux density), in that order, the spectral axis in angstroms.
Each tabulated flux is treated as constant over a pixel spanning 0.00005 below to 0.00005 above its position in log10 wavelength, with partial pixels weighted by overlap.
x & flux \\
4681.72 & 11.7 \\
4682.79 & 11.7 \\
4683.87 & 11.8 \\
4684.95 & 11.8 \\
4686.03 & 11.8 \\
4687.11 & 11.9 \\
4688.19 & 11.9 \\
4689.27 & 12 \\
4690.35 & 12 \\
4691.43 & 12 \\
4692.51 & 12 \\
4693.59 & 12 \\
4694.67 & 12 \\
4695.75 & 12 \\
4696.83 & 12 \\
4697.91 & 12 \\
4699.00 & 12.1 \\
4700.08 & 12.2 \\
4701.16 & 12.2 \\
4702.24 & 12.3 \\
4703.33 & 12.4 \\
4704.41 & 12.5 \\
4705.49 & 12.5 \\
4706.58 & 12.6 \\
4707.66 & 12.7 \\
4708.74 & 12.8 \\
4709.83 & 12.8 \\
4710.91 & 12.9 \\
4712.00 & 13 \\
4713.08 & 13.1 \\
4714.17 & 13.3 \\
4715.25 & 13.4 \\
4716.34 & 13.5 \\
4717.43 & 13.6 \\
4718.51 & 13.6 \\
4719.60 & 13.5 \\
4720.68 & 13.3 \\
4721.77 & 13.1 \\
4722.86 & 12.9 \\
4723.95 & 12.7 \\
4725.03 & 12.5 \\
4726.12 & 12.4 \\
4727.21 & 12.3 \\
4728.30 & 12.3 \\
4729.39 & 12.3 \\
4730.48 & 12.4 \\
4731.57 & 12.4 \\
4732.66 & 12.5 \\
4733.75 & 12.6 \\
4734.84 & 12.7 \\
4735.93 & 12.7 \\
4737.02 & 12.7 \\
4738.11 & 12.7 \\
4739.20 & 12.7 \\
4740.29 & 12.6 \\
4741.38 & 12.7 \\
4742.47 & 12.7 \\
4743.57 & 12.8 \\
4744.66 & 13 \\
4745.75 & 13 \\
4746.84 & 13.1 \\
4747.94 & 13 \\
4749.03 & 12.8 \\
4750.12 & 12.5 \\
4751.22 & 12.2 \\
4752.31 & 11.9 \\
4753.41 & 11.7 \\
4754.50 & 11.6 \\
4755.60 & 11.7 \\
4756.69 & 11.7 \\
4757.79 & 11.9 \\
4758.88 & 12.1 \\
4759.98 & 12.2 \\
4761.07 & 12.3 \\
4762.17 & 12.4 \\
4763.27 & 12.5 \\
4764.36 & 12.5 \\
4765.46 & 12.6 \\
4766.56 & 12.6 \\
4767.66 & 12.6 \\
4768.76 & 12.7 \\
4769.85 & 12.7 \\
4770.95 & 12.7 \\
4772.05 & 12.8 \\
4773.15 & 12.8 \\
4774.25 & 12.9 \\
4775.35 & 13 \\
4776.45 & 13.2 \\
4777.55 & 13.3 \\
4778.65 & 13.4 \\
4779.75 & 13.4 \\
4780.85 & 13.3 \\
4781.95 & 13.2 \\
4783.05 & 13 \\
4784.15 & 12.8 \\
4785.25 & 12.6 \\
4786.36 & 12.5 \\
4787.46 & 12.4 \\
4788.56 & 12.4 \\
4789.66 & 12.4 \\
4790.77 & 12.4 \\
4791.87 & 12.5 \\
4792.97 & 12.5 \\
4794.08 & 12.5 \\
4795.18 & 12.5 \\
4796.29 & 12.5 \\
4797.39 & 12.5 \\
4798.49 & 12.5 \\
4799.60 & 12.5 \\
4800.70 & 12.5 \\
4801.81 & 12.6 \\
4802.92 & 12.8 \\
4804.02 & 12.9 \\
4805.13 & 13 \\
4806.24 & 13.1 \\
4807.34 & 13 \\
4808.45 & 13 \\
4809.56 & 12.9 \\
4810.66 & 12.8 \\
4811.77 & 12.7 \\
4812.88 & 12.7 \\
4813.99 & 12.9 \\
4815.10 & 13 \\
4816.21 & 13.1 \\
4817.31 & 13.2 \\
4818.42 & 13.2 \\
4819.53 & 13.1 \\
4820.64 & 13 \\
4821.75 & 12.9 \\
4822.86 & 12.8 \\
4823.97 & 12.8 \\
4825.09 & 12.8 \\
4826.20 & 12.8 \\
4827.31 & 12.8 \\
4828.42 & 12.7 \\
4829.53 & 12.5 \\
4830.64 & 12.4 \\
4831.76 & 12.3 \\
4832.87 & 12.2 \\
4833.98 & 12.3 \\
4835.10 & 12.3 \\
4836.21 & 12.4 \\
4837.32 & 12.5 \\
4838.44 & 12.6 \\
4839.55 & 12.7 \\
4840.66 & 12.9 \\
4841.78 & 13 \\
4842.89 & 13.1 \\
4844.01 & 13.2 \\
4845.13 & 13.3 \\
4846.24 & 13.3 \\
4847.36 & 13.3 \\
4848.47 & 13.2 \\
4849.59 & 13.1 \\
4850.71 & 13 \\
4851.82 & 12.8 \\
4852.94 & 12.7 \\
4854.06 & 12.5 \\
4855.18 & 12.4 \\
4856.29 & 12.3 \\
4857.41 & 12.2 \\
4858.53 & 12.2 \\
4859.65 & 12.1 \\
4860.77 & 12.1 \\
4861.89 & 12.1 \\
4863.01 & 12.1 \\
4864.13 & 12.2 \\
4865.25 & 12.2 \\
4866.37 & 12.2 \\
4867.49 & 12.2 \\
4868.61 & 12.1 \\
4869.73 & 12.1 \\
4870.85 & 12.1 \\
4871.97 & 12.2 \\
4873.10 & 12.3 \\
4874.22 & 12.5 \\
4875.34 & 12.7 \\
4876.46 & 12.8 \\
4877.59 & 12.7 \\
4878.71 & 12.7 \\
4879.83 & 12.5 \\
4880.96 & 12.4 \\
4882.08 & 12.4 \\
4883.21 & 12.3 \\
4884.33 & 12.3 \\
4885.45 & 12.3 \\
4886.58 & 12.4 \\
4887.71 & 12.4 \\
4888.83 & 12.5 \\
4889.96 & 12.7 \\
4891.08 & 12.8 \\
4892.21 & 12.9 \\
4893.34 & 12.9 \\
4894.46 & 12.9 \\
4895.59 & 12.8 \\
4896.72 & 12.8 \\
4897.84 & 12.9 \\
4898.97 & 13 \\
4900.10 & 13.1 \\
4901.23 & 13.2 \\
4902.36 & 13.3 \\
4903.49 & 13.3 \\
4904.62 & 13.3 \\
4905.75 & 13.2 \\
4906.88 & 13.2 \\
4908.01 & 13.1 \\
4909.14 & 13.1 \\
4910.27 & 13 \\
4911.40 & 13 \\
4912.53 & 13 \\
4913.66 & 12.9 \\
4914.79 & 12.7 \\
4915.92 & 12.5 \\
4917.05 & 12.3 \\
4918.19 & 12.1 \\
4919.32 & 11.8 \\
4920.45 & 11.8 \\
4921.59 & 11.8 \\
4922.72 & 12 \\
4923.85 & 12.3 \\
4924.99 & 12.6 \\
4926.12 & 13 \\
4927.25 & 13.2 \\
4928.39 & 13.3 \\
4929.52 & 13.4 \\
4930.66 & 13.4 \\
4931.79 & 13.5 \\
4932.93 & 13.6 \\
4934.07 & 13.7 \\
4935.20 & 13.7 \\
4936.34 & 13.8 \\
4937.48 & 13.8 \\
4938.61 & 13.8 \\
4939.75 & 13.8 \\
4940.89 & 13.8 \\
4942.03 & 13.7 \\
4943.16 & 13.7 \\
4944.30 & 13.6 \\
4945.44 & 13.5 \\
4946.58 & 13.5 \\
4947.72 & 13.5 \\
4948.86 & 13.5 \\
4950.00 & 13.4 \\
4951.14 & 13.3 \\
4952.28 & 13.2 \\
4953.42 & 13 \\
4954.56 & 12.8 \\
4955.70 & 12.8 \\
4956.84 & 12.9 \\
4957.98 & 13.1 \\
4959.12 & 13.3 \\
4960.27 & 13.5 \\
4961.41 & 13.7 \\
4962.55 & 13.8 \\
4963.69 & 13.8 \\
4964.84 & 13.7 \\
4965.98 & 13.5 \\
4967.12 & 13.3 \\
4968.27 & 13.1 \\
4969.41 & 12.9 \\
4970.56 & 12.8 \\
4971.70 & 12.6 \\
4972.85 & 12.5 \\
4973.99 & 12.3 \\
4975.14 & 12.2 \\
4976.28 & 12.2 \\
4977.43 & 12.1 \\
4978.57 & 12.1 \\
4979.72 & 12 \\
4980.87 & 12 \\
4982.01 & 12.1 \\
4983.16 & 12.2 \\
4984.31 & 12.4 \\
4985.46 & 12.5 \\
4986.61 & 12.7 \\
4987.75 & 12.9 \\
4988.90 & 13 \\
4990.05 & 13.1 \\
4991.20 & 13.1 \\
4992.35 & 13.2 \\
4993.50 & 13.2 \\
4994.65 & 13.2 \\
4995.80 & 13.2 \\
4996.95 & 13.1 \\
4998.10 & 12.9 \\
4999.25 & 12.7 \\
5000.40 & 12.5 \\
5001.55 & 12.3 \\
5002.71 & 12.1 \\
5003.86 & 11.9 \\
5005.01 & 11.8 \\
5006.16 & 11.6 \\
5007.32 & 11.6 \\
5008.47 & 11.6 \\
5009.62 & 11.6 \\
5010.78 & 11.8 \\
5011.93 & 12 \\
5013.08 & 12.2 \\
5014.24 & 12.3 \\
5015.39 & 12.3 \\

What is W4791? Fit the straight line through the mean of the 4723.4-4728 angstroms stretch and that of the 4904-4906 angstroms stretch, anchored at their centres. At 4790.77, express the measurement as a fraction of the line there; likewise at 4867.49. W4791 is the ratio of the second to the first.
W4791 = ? 0.96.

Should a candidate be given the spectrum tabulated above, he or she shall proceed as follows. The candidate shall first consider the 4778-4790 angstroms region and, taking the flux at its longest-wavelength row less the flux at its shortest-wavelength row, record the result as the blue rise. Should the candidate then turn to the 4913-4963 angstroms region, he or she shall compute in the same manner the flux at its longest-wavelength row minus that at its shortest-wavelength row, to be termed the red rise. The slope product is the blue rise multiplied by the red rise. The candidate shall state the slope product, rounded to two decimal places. -0.90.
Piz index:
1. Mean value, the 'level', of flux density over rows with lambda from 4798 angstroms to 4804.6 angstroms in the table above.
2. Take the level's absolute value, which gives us 12.6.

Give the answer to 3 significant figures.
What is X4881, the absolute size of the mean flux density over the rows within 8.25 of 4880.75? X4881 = 12.5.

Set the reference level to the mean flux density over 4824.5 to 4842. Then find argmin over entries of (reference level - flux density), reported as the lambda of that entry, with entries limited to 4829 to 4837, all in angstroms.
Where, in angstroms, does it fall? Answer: 4829.53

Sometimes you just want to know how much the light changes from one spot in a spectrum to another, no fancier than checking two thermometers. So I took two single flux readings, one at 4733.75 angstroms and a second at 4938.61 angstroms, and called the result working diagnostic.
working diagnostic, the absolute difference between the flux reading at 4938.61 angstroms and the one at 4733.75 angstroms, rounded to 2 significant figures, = 1.2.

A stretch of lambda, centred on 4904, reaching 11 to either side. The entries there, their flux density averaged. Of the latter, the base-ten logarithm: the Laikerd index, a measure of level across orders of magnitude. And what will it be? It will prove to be 1.12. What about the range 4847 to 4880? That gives 1.10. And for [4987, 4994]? 1.12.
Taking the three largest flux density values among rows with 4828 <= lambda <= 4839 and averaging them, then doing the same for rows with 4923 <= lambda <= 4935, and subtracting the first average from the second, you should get 1.0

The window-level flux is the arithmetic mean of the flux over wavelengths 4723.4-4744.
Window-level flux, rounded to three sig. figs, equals 12.6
